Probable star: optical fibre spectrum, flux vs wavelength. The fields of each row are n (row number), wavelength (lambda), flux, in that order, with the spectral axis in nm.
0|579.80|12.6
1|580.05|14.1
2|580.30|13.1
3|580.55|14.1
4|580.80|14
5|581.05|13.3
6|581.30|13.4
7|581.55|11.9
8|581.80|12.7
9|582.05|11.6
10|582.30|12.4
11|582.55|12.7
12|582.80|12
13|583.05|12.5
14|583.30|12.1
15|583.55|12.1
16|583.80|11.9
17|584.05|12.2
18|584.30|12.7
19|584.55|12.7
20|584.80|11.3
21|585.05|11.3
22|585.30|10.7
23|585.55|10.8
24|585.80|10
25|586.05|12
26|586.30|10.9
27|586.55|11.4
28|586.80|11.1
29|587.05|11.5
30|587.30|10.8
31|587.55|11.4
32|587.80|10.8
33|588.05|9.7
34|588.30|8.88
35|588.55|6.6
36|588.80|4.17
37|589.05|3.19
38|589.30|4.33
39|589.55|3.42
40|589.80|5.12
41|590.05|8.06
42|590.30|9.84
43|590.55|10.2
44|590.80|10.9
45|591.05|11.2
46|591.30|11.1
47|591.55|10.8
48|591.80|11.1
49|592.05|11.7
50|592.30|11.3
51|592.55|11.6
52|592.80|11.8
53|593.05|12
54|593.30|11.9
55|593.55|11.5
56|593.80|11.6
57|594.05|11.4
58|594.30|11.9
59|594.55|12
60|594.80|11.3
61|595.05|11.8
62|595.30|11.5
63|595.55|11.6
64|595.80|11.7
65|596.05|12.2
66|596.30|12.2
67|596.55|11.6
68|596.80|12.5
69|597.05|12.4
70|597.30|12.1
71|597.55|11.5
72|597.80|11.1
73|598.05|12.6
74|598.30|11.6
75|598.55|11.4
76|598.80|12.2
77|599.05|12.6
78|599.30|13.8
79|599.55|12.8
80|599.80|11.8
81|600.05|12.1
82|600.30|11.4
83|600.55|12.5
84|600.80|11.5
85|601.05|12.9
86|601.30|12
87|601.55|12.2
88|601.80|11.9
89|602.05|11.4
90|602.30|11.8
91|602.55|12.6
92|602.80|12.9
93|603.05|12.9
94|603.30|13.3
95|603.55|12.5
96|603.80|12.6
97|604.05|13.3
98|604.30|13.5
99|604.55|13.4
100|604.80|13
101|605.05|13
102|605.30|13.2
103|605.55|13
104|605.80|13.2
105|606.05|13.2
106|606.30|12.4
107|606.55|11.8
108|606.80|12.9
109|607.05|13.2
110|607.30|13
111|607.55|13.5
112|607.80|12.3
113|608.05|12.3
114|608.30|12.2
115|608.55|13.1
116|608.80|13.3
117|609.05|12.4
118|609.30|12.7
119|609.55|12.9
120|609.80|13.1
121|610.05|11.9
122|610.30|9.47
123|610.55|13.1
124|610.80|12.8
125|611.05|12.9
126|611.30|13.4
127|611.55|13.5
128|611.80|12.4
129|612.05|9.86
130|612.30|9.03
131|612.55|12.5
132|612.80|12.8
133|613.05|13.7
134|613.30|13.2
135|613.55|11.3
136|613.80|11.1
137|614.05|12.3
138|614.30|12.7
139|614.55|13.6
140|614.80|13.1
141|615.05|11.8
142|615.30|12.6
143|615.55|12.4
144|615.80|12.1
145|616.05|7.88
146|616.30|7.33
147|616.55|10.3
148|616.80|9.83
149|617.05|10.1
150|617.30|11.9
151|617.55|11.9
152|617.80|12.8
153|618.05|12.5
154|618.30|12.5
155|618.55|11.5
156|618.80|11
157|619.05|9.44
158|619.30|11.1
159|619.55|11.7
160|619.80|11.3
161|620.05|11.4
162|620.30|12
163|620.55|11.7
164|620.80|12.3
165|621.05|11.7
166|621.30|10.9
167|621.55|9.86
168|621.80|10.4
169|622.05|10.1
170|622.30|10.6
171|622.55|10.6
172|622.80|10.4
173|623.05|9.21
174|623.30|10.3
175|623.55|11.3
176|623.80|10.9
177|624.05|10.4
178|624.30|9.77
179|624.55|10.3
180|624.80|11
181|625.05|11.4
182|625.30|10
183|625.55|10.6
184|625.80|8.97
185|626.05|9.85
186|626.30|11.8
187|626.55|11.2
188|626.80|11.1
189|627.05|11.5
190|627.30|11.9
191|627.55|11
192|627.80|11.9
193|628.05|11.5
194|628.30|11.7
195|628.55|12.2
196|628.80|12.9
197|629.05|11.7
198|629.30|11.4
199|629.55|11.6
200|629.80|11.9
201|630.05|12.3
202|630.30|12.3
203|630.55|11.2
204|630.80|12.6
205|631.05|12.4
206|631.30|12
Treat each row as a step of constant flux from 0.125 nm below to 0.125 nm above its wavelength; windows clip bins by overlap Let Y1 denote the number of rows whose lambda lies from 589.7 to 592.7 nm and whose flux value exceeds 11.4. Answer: 2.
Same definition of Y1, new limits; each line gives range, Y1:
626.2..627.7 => 3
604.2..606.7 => 10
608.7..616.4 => 24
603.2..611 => 30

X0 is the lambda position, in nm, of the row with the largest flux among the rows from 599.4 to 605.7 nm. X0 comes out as 604.30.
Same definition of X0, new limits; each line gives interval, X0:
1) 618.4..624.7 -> 620.80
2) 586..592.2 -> 586.05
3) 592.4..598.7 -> 598.05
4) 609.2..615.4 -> 613.05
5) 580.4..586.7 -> 580.55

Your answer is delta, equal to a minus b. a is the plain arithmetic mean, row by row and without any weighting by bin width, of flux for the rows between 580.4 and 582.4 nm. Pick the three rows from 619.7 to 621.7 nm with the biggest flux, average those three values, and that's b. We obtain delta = 0.9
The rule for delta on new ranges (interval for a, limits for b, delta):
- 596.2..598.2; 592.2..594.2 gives 0.1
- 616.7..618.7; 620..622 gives -0.4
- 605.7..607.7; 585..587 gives 1.3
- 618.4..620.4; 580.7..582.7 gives -2.4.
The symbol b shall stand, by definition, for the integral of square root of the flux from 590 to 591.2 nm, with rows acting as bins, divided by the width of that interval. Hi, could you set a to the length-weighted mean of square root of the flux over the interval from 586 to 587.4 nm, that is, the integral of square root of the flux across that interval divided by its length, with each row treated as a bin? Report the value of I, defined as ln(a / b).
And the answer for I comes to 0.05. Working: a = 3.35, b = 3.2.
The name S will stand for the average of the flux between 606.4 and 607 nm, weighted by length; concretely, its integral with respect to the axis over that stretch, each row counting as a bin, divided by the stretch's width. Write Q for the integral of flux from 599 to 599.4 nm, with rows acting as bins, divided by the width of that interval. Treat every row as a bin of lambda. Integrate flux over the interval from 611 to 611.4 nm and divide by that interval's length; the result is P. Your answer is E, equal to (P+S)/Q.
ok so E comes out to 1.9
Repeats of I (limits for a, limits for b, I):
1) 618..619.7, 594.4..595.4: -0.01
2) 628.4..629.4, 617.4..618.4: -0.01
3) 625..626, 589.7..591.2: 0.05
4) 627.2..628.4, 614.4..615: -0.06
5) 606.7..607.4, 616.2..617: 0.17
